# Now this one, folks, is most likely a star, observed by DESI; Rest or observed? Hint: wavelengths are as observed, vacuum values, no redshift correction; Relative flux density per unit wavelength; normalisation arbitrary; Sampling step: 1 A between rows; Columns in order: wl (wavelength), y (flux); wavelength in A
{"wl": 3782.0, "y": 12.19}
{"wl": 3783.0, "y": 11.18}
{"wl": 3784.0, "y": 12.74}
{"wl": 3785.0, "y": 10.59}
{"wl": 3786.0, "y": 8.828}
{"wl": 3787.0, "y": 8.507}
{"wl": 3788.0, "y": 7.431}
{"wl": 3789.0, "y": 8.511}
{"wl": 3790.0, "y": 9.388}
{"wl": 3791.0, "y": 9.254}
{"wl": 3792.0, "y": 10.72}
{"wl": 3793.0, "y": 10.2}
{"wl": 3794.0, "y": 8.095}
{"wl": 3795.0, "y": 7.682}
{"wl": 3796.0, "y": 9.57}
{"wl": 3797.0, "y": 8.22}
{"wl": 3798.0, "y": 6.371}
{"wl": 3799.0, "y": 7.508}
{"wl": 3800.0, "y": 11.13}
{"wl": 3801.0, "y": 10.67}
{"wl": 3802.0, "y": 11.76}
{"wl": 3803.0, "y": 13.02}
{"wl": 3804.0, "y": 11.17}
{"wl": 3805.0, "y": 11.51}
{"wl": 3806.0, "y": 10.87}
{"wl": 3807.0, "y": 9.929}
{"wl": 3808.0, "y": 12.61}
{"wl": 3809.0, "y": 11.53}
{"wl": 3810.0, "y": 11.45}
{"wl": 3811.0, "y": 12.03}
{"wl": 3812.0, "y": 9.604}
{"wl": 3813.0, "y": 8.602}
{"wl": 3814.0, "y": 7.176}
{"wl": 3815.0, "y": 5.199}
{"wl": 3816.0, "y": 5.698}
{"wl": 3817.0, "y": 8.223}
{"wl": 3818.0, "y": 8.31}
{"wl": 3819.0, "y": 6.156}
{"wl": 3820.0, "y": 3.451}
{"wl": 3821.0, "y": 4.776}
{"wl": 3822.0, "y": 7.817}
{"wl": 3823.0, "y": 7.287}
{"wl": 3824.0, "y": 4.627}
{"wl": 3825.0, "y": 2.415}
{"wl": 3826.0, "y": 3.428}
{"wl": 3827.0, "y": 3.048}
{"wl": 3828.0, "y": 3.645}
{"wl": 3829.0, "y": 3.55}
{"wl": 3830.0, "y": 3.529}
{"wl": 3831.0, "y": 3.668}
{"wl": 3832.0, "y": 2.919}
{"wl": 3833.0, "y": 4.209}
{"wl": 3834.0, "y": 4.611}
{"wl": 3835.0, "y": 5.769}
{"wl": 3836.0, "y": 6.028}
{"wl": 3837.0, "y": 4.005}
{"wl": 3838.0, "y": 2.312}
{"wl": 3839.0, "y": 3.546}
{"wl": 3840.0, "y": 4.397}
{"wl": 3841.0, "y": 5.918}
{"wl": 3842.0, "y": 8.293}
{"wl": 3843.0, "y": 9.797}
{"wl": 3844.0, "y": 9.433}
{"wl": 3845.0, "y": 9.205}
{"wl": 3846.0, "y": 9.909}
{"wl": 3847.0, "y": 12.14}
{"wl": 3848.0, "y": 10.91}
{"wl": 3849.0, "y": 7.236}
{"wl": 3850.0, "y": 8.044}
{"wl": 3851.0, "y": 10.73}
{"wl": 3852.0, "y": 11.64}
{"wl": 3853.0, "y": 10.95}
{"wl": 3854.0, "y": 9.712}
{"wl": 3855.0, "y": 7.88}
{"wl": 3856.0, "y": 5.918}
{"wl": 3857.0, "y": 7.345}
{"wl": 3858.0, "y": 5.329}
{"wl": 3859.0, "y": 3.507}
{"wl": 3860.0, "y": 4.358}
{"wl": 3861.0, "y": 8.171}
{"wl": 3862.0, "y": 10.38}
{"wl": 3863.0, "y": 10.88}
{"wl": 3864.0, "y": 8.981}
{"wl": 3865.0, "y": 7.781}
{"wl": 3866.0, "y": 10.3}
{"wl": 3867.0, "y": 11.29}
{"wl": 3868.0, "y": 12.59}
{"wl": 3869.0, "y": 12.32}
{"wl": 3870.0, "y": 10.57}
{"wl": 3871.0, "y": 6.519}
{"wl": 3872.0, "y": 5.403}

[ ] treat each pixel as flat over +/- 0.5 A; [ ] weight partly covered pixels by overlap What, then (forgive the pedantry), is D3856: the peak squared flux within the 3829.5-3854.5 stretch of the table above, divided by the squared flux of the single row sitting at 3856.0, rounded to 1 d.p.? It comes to 4.2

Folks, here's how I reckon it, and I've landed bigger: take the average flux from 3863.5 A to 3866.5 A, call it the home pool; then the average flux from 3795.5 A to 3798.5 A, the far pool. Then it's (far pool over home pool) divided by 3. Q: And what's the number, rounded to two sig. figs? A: 0.30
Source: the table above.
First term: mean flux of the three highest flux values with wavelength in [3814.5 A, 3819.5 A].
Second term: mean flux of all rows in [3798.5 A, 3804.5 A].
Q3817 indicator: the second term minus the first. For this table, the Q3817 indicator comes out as 3.3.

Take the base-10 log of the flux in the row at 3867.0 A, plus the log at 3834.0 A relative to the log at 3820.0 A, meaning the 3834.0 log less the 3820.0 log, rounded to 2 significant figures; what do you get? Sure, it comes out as 1.2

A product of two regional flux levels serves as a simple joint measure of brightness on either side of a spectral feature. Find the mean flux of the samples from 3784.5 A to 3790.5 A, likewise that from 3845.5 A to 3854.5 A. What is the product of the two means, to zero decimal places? 90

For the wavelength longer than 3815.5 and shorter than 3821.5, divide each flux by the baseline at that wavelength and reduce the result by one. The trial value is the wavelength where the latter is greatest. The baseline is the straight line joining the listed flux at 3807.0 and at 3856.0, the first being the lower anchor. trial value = 3818.0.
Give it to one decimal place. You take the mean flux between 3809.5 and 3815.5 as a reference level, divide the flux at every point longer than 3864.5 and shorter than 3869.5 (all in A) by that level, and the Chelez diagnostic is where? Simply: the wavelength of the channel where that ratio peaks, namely 3868.0 A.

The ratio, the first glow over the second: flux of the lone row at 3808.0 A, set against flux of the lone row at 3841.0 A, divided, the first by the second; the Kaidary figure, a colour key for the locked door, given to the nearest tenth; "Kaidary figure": 2.1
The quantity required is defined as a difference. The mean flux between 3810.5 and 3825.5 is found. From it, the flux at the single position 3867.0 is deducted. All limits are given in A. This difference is -4.5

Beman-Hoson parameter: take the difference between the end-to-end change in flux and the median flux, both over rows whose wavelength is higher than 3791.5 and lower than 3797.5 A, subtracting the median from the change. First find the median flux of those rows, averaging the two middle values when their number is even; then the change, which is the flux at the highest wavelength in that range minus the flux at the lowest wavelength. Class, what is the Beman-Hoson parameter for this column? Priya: -11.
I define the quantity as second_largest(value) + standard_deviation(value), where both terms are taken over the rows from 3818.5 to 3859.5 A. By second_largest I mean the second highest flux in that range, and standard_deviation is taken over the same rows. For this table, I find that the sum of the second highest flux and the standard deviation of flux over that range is 14.5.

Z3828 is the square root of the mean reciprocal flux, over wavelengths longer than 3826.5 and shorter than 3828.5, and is 0.549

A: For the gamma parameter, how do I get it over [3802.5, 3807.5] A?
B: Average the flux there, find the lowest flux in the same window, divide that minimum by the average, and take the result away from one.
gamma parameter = 0.12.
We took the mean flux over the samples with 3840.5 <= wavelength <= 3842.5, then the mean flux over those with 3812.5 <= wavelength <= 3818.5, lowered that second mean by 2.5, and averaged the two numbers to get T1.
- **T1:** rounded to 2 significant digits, 5.9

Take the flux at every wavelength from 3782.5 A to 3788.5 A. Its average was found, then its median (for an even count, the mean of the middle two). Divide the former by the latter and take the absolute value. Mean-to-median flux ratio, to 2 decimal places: 1.02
